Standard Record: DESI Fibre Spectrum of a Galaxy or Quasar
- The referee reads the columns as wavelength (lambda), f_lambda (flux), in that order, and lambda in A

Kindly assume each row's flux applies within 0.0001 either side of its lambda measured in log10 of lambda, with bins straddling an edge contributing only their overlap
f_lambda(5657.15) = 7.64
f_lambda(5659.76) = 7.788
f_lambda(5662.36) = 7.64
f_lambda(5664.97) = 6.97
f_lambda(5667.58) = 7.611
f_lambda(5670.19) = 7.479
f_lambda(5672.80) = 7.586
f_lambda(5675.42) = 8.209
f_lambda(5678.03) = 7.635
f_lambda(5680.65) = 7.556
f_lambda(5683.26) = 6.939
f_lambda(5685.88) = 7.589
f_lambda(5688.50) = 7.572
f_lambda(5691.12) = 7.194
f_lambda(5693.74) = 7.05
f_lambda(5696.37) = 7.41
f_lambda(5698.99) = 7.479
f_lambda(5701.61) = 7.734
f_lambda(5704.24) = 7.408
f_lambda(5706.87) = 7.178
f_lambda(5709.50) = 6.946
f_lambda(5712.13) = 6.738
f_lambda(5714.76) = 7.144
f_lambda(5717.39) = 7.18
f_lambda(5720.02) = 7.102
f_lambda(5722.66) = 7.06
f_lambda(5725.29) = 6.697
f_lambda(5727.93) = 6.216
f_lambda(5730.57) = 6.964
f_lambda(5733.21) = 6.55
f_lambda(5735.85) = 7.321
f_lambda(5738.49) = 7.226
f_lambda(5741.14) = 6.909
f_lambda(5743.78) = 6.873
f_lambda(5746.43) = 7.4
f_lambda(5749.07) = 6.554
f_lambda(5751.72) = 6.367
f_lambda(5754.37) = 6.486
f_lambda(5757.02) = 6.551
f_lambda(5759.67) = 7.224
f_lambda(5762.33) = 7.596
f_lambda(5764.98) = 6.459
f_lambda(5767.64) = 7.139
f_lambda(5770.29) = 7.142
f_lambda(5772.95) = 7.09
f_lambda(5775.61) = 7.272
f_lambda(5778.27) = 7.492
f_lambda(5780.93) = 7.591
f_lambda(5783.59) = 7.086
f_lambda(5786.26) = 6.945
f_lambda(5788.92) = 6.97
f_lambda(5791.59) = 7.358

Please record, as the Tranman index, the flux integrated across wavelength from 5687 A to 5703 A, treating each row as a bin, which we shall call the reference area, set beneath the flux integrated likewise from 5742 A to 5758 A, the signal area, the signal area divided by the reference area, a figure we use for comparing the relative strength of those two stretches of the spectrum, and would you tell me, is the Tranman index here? 0.91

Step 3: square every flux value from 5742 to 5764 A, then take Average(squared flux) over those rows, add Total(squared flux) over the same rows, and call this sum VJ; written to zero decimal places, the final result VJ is 428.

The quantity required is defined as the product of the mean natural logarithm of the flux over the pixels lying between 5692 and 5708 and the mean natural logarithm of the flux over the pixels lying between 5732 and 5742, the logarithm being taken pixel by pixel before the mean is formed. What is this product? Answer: 3.89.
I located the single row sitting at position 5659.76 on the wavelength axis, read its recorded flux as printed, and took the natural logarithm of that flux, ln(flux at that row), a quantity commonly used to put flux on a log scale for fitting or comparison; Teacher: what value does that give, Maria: 2.05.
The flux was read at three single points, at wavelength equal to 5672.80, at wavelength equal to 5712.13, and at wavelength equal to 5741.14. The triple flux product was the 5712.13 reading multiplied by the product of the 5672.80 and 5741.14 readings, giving 353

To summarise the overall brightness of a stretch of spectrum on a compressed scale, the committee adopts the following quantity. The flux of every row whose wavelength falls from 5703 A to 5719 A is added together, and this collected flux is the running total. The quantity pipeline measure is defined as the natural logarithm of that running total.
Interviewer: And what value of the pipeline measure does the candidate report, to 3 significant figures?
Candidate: 3.75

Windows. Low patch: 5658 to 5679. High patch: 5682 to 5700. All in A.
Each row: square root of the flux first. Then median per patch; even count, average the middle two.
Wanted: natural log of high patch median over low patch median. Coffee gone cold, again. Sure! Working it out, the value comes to -0.014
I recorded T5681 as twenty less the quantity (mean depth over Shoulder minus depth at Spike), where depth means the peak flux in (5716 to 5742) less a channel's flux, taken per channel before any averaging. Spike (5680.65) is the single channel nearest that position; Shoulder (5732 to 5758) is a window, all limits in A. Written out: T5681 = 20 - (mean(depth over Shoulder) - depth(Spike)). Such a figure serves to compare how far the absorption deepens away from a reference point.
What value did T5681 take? 19.3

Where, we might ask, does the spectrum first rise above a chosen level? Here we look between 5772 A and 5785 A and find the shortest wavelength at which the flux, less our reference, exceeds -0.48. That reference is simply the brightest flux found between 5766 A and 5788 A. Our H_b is 5775.61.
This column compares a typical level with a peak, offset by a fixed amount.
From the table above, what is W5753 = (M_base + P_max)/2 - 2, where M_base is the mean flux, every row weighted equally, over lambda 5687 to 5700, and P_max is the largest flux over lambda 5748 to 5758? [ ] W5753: 4.95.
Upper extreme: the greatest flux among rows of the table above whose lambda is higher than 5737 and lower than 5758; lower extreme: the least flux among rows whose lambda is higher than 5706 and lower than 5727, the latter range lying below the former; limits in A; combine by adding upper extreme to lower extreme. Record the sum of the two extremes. 14.1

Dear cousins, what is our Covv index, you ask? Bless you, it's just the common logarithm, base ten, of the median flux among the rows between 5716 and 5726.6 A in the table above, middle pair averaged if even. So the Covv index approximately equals 0.850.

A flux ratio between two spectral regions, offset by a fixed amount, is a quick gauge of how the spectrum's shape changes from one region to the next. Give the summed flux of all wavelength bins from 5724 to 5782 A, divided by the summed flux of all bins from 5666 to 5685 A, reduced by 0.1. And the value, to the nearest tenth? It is 2.8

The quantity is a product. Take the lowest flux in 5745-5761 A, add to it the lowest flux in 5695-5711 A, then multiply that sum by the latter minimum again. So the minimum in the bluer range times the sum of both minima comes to 92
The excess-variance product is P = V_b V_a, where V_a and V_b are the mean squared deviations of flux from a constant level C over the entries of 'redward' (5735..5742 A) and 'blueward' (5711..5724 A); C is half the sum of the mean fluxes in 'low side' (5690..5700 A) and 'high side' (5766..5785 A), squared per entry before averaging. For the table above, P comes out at 0.003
